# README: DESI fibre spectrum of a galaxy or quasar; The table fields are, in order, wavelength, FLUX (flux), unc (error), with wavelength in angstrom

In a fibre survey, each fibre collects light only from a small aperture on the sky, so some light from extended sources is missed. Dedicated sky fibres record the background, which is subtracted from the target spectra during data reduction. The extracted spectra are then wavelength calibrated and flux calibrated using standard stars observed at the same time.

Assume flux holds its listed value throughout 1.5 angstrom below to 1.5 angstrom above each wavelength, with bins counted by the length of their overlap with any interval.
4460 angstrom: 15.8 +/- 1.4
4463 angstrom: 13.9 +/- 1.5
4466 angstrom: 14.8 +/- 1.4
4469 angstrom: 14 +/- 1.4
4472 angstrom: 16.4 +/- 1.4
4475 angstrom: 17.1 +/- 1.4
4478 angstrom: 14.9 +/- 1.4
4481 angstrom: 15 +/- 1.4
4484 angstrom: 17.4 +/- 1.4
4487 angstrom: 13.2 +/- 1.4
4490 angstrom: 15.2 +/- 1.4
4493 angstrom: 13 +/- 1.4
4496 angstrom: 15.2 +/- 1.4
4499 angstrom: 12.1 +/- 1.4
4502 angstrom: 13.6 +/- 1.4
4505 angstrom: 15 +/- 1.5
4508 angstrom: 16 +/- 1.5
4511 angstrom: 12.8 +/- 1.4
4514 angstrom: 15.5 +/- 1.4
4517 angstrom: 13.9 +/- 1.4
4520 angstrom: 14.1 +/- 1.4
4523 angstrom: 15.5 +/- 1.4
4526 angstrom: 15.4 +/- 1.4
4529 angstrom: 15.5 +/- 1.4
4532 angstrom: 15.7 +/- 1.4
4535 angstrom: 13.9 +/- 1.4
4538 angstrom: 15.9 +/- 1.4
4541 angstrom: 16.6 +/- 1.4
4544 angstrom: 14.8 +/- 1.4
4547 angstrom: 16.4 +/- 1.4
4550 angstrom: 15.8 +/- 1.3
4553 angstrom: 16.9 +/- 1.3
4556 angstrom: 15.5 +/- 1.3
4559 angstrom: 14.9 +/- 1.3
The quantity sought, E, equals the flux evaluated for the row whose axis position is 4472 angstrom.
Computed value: 16.4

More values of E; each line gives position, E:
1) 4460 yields 15.8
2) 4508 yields 16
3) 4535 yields 13.9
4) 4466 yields 14.8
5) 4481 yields 15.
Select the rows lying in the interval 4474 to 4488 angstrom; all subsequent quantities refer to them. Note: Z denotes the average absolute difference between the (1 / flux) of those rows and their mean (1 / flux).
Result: 0.0057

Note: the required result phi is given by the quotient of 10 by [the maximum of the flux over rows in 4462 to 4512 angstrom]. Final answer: 0.575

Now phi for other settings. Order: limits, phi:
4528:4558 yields 0.592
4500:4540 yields 0.625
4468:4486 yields 0.575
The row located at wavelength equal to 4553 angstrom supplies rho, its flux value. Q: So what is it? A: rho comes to 16.9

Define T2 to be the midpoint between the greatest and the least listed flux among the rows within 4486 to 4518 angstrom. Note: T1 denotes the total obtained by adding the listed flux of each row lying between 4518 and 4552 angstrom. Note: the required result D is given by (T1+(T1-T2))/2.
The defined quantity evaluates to 163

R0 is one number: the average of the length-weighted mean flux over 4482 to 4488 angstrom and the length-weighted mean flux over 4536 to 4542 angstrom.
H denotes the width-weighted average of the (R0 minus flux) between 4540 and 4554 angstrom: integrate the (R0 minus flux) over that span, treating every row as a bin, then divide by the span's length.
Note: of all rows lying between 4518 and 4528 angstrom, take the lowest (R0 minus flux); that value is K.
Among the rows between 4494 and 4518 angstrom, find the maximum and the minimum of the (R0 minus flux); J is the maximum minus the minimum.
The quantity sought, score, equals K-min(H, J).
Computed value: 0.6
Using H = -0.3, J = 3.9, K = 0.2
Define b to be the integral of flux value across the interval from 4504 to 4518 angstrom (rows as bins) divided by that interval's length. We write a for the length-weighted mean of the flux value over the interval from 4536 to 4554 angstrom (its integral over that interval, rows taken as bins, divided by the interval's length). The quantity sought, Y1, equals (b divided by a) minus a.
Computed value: -15.1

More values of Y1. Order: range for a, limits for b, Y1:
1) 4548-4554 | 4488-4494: -15.4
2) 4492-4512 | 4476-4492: -12.9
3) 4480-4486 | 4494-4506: -15.2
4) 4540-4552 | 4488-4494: -15.0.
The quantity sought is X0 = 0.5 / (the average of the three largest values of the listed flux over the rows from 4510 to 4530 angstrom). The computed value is 0.0323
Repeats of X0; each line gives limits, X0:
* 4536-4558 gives 0.0301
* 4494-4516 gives 0.0321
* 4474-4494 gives 0.0302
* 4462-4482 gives 0.0309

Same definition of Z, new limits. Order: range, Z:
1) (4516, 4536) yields 0.0035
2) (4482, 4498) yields 0.0064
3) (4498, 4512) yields 0.0065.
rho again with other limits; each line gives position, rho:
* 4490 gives 15.2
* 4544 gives 14.8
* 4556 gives 15.5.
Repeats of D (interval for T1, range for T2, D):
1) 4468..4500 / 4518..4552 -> 156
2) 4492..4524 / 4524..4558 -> 149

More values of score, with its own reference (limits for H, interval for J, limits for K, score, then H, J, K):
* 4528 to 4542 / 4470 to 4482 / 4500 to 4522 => -0.5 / 0.3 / 2.2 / -0.3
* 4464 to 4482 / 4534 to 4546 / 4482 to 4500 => -2.1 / 0.4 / 2.7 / -1.7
